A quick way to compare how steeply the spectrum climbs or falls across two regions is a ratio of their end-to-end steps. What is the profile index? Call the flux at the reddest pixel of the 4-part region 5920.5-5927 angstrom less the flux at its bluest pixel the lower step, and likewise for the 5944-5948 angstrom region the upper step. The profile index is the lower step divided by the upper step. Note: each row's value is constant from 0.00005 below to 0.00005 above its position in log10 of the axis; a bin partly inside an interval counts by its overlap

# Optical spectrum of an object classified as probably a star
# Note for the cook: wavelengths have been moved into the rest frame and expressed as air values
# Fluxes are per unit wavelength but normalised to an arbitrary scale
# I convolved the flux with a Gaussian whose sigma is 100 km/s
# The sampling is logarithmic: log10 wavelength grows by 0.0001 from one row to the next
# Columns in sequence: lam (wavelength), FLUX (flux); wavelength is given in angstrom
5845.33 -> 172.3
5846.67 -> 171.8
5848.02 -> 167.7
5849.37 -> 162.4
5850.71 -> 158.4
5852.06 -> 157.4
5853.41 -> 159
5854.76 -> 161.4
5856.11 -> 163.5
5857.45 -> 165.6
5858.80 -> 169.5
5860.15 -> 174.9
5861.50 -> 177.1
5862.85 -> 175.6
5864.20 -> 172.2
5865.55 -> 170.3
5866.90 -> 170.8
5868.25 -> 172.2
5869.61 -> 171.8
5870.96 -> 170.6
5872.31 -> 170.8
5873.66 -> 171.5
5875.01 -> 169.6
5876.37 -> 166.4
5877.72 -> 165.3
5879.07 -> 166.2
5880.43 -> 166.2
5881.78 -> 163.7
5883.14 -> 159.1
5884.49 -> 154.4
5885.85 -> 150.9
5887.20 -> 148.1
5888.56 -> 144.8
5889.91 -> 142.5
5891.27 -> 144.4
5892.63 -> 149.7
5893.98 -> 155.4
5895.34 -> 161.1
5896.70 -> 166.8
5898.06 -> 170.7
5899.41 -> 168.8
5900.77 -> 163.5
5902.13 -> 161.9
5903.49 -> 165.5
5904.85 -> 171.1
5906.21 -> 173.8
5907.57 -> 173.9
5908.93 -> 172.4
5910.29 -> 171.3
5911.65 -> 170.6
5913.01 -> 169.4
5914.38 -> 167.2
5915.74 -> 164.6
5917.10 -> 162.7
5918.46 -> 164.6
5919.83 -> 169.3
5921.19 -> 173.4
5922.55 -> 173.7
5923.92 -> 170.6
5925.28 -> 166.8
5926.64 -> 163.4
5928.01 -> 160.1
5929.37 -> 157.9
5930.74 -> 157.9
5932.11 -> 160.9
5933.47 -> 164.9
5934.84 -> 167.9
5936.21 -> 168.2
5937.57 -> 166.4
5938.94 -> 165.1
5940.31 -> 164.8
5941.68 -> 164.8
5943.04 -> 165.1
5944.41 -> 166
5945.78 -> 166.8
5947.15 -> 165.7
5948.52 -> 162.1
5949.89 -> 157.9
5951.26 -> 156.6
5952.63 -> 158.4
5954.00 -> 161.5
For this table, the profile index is 33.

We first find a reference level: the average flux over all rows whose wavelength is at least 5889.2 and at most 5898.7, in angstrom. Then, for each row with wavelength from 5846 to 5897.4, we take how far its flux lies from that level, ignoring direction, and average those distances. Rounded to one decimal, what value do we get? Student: 10.6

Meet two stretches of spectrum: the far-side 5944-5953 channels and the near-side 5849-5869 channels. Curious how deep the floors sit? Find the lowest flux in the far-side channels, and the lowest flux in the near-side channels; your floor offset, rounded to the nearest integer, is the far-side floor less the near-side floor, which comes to -1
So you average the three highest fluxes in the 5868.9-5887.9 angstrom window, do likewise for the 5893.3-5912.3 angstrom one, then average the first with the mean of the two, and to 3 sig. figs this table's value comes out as 172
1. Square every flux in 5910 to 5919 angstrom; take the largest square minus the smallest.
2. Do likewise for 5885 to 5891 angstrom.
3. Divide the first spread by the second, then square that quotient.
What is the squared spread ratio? 1.4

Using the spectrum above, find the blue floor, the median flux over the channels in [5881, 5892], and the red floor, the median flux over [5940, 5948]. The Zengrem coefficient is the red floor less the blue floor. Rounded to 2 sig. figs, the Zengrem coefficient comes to 16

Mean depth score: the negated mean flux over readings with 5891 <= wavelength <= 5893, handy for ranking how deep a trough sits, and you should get -147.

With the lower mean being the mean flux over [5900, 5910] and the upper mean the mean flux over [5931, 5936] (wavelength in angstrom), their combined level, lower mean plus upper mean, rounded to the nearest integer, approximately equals 333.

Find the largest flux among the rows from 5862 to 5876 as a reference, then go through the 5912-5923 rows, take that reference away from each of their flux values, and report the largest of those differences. -1.9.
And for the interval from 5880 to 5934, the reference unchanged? -1.7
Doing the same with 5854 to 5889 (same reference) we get 1.5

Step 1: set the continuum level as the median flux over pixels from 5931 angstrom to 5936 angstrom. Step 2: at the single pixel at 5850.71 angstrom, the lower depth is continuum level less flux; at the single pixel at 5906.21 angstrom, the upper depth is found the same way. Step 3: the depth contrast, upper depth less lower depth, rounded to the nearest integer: -15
